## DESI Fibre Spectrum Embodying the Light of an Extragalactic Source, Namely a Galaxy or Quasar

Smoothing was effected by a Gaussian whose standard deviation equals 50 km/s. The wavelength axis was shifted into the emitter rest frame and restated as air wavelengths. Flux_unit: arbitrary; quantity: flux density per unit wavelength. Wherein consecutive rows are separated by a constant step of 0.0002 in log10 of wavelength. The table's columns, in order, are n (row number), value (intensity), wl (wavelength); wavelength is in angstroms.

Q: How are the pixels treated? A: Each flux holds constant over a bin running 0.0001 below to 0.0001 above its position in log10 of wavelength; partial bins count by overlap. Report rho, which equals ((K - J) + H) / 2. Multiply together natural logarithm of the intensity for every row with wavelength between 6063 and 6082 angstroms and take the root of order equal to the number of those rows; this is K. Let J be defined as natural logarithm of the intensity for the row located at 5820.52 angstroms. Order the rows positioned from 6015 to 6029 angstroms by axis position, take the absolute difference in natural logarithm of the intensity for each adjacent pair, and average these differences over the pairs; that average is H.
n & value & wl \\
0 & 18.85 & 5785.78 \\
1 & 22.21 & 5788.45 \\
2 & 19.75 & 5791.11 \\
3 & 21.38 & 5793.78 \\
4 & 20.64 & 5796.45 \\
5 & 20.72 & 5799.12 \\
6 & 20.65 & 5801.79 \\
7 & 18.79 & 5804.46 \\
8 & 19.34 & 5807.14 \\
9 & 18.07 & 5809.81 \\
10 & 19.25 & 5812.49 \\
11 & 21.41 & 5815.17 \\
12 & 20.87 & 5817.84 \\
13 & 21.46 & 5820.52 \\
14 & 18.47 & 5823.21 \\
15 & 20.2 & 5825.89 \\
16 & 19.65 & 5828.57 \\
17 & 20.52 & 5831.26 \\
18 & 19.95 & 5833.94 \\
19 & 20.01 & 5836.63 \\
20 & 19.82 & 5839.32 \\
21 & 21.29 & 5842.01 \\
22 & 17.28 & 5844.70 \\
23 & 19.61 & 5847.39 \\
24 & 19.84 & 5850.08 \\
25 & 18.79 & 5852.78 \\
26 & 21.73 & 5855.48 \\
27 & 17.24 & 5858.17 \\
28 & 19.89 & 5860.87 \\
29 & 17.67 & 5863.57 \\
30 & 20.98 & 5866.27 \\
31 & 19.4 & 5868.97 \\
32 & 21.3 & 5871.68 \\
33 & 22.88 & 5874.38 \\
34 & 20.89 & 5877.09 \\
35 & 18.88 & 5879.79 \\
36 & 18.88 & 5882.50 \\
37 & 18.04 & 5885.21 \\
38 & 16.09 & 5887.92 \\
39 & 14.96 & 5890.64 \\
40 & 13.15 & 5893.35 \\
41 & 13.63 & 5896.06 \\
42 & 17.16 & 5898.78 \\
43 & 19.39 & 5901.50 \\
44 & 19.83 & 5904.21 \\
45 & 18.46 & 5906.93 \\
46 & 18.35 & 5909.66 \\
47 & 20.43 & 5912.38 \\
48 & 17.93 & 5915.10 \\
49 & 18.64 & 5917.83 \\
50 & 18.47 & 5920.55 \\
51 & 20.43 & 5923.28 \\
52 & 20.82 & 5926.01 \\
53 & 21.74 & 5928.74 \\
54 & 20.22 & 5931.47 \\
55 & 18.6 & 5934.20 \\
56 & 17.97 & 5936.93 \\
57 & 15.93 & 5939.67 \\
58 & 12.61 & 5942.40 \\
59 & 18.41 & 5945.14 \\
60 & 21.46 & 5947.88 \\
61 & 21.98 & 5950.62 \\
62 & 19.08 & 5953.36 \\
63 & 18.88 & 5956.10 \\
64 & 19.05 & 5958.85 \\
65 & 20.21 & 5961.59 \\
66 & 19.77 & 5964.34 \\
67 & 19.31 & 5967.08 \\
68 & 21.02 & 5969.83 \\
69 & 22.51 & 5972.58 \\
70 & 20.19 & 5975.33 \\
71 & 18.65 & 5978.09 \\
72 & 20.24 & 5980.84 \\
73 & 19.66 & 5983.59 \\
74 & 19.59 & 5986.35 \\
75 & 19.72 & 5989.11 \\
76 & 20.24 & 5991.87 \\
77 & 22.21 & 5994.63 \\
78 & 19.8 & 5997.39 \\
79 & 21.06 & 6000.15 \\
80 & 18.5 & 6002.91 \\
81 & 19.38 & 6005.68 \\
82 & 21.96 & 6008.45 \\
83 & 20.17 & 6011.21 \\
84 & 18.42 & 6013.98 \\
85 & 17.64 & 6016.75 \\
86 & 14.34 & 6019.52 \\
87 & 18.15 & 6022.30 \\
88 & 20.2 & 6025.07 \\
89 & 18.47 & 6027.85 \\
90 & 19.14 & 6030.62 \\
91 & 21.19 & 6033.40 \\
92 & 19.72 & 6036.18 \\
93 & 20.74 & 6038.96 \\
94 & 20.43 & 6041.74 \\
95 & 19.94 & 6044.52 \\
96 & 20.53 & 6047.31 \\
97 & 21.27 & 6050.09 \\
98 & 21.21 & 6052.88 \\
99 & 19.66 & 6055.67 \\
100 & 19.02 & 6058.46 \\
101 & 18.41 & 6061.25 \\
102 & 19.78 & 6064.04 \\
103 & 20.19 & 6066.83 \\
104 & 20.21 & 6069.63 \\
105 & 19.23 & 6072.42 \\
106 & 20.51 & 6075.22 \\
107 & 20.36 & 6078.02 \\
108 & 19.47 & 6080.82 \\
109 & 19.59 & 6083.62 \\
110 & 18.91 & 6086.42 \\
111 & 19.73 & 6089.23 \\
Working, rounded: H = 0.160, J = 3.07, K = 2.99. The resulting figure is 0.04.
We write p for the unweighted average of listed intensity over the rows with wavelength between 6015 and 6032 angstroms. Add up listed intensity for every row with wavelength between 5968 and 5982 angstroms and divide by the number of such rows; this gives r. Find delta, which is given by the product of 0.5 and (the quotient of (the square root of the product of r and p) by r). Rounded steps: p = 18.0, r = 20.5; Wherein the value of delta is 0.468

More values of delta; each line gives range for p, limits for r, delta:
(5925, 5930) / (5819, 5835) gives 0.515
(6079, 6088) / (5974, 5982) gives 0.495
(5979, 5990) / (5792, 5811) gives 0.498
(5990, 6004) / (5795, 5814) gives 0.509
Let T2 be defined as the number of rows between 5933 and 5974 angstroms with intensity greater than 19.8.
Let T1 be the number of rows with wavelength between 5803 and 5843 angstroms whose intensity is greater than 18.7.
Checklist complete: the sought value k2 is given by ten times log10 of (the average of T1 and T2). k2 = 9.5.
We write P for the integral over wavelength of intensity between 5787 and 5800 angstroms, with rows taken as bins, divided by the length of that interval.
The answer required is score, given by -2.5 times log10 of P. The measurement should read -3.30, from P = 20.9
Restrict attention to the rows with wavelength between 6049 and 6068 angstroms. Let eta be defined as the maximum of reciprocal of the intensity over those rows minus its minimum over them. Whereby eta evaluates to 0.007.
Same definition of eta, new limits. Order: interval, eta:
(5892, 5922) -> 0.027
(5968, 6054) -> 0.025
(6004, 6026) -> 0.024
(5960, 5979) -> 0.009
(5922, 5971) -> 0.034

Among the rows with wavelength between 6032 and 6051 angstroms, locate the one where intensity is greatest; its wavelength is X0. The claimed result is 6050.09 angstroms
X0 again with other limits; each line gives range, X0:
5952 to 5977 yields 5972.58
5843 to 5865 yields 5855.48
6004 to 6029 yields 6008.45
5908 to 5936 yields 5928.74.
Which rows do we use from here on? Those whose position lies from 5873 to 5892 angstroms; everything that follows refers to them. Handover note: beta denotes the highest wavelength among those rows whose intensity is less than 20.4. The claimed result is 5890.64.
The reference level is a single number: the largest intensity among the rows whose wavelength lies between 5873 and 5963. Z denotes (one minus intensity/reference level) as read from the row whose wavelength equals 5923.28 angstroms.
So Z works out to 0.107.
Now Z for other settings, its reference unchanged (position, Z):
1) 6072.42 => 0.160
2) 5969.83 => 0.081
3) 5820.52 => 0.062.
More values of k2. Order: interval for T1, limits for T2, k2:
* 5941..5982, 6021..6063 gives 10.0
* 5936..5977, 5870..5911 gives 8.8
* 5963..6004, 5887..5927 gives 9.3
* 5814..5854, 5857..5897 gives 9.5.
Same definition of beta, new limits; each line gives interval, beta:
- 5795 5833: 5828.57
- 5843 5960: 5958.85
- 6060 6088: 6086.42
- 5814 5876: 5868.97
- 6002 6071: 6069.63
